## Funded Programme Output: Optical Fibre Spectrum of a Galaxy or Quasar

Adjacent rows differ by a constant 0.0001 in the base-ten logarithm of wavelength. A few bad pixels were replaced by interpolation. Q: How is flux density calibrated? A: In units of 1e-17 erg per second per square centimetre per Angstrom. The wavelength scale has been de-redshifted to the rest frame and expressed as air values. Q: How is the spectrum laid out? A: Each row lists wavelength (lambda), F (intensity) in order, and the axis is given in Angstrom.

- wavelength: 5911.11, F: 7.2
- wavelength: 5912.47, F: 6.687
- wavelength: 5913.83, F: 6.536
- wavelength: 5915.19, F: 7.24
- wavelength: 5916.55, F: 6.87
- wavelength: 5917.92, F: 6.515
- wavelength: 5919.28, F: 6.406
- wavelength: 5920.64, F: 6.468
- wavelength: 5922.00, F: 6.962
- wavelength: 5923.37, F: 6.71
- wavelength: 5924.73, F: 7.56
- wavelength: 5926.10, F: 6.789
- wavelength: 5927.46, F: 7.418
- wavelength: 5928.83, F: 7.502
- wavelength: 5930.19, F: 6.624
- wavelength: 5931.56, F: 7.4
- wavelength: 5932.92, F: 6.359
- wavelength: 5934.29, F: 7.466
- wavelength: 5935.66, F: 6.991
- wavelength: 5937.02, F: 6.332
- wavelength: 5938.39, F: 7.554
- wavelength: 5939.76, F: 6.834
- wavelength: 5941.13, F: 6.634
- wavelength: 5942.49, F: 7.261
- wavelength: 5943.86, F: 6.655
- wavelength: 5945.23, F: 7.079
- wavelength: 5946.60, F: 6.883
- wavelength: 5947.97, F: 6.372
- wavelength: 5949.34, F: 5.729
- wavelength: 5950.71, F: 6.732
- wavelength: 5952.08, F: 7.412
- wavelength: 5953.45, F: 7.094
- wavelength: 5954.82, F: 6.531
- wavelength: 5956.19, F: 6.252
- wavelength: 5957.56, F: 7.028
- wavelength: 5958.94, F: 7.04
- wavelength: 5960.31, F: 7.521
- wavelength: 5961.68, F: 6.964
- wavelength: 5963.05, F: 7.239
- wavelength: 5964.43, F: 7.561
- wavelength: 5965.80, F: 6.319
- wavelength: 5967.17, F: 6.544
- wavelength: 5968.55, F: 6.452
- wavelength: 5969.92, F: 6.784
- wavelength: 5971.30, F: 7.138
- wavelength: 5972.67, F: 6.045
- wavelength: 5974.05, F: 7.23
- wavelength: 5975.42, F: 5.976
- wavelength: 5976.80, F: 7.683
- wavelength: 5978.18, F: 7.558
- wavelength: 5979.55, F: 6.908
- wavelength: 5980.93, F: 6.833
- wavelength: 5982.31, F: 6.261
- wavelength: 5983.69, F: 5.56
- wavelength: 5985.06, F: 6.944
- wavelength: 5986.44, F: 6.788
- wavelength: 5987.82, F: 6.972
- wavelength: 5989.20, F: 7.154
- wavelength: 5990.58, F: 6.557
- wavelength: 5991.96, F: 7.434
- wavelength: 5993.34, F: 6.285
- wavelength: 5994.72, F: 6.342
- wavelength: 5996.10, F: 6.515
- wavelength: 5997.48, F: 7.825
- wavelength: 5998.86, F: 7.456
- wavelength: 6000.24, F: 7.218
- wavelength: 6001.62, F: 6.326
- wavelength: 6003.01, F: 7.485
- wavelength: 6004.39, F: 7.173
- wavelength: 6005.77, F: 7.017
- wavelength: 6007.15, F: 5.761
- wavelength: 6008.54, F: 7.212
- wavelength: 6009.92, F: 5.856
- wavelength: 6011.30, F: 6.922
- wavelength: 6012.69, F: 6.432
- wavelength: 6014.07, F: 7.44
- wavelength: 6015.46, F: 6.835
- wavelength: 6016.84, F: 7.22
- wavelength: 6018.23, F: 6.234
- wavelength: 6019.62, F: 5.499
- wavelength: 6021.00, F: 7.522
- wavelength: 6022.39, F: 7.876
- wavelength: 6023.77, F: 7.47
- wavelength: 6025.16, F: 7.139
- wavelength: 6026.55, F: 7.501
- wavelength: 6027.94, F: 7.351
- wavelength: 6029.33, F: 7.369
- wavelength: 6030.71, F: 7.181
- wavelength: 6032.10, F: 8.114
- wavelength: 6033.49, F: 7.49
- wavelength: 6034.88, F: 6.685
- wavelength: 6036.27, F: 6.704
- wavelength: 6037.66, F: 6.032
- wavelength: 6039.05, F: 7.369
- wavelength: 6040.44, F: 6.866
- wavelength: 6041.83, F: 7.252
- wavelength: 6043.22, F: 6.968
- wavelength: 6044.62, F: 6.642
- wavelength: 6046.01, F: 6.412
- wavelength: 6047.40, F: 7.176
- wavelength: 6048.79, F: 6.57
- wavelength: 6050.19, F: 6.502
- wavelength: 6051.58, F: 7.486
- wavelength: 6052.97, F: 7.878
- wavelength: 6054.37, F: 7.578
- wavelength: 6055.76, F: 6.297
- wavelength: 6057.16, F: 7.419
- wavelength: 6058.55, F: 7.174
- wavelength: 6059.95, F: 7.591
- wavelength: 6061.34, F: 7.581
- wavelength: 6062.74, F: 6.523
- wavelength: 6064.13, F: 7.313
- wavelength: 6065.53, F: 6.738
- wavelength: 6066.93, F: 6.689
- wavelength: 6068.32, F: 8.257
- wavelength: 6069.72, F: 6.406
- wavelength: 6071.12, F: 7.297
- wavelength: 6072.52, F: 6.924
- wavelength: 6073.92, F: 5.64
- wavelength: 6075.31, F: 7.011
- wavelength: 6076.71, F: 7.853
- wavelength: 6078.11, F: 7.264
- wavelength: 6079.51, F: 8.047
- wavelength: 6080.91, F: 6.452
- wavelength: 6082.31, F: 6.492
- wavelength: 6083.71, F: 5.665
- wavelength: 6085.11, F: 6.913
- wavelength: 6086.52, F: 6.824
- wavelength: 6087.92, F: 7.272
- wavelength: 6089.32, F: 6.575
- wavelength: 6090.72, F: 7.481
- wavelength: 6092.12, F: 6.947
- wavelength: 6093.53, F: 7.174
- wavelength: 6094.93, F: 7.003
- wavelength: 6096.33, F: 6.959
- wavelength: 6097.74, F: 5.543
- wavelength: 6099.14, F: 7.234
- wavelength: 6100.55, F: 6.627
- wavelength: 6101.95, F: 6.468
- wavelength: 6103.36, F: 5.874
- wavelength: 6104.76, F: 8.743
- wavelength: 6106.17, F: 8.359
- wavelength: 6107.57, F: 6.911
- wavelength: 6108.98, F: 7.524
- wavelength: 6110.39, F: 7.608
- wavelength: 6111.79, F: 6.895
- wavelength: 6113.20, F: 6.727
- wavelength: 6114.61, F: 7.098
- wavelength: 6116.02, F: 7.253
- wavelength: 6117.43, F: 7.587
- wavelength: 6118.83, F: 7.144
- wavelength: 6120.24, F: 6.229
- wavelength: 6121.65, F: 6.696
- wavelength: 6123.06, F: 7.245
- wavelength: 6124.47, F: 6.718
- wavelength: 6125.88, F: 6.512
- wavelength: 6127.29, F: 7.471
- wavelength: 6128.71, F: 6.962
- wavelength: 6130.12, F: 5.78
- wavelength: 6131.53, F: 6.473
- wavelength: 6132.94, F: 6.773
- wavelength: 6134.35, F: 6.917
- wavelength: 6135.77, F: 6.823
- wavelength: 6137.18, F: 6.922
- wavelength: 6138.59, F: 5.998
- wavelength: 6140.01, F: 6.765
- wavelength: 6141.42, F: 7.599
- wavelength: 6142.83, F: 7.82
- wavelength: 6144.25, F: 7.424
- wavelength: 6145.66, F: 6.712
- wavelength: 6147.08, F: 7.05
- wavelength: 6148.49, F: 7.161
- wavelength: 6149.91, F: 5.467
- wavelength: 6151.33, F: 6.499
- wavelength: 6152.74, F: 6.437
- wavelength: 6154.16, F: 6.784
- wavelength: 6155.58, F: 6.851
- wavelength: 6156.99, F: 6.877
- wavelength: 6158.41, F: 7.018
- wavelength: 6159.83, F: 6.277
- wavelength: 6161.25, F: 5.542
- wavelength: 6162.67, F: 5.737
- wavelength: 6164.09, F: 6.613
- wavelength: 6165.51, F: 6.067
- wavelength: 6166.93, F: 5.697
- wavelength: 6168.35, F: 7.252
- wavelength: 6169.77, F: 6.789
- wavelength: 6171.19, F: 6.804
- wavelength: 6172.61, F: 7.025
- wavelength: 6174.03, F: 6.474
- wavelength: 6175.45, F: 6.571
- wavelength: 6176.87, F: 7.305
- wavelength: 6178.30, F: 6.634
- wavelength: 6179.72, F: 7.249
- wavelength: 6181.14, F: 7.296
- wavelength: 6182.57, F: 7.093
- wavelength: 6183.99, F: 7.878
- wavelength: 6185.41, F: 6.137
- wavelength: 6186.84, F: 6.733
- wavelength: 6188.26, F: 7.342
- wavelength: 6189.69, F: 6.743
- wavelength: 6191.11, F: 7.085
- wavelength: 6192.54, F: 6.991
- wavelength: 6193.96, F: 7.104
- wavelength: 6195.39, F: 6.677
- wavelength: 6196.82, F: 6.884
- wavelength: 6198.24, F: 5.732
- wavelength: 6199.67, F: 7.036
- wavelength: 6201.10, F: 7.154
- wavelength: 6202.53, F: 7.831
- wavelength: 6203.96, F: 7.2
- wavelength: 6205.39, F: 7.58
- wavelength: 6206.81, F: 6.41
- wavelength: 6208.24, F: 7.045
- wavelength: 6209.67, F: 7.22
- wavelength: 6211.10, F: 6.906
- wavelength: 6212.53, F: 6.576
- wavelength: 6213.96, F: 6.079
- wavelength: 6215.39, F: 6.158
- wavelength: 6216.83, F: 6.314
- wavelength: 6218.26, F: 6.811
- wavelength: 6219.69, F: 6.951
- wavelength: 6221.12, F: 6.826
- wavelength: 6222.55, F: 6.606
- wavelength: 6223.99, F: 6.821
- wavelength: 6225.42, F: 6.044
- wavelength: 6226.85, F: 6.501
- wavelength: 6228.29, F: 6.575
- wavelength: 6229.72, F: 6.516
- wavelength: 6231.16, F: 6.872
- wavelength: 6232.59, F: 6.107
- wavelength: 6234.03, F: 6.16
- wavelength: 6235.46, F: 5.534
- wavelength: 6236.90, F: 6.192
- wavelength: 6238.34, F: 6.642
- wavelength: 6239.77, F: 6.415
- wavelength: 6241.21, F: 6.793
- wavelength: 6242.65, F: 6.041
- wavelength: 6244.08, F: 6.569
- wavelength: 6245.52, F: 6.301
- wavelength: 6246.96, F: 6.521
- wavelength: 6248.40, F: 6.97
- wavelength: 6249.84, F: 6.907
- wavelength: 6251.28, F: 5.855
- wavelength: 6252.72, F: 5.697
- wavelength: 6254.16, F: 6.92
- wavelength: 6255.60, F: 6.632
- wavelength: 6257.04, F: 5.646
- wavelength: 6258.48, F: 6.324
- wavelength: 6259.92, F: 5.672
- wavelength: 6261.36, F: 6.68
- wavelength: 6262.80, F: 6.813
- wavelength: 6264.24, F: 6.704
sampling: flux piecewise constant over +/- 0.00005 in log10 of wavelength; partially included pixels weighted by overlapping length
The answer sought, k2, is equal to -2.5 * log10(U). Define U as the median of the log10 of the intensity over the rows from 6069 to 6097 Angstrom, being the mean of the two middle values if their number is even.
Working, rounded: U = 0.842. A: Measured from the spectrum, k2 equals 0.19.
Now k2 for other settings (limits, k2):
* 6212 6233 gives 0.22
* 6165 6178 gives 0.20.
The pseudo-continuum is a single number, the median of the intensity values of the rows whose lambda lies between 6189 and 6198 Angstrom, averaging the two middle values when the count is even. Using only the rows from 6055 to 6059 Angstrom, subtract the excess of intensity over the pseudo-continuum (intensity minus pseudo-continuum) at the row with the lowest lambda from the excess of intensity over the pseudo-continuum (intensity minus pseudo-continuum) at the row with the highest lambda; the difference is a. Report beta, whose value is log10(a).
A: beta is -0.06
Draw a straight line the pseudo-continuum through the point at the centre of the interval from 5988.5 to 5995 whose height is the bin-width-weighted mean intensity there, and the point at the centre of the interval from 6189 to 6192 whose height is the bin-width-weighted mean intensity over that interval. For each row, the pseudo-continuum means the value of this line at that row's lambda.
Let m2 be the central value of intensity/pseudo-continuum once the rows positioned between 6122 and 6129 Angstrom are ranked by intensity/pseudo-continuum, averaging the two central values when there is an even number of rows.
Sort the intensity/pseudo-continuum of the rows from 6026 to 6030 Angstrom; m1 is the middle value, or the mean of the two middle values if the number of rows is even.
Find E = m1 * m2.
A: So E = 1.10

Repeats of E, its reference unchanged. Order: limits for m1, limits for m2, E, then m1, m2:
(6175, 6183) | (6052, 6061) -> 1.14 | 1.04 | 1.10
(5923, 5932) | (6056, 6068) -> 1.17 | 1.10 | 1.06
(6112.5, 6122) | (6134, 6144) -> 1.04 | 1.03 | 1.01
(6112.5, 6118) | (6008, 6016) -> 1.06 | 1.04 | 1.01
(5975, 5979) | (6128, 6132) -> 1.05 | 1.12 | 0.94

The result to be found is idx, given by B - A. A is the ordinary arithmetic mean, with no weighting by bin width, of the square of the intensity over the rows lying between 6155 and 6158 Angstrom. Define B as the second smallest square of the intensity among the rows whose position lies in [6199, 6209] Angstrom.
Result 2.4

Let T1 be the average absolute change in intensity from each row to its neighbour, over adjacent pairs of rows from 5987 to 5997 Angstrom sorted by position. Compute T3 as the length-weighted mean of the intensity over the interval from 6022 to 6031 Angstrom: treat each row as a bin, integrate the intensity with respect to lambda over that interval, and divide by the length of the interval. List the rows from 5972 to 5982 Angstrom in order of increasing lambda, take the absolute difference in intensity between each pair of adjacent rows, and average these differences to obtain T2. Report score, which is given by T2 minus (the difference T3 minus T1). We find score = -6.1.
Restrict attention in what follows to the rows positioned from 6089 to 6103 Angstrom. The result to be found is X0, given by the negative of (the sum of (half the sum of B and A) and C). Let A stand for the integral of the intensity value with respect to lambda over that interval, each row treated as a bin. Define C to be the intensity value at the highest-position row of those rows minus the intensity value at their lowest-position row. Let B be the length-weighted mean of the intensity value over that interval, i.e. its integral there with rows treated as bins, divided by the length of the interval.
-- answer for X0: -51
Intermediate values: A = 95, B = 6.8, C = -0.1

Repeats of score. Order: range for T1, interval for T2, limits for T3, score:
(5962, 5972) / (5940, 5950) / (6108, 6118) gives -6.3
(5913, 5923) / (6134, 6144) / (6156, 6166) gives -5.5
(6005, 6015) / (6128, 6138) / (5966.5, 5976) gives -5.1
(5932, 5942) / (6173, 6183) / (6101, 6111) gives -6.2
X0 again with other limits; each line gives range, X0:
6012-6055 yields -156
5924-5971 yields -165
